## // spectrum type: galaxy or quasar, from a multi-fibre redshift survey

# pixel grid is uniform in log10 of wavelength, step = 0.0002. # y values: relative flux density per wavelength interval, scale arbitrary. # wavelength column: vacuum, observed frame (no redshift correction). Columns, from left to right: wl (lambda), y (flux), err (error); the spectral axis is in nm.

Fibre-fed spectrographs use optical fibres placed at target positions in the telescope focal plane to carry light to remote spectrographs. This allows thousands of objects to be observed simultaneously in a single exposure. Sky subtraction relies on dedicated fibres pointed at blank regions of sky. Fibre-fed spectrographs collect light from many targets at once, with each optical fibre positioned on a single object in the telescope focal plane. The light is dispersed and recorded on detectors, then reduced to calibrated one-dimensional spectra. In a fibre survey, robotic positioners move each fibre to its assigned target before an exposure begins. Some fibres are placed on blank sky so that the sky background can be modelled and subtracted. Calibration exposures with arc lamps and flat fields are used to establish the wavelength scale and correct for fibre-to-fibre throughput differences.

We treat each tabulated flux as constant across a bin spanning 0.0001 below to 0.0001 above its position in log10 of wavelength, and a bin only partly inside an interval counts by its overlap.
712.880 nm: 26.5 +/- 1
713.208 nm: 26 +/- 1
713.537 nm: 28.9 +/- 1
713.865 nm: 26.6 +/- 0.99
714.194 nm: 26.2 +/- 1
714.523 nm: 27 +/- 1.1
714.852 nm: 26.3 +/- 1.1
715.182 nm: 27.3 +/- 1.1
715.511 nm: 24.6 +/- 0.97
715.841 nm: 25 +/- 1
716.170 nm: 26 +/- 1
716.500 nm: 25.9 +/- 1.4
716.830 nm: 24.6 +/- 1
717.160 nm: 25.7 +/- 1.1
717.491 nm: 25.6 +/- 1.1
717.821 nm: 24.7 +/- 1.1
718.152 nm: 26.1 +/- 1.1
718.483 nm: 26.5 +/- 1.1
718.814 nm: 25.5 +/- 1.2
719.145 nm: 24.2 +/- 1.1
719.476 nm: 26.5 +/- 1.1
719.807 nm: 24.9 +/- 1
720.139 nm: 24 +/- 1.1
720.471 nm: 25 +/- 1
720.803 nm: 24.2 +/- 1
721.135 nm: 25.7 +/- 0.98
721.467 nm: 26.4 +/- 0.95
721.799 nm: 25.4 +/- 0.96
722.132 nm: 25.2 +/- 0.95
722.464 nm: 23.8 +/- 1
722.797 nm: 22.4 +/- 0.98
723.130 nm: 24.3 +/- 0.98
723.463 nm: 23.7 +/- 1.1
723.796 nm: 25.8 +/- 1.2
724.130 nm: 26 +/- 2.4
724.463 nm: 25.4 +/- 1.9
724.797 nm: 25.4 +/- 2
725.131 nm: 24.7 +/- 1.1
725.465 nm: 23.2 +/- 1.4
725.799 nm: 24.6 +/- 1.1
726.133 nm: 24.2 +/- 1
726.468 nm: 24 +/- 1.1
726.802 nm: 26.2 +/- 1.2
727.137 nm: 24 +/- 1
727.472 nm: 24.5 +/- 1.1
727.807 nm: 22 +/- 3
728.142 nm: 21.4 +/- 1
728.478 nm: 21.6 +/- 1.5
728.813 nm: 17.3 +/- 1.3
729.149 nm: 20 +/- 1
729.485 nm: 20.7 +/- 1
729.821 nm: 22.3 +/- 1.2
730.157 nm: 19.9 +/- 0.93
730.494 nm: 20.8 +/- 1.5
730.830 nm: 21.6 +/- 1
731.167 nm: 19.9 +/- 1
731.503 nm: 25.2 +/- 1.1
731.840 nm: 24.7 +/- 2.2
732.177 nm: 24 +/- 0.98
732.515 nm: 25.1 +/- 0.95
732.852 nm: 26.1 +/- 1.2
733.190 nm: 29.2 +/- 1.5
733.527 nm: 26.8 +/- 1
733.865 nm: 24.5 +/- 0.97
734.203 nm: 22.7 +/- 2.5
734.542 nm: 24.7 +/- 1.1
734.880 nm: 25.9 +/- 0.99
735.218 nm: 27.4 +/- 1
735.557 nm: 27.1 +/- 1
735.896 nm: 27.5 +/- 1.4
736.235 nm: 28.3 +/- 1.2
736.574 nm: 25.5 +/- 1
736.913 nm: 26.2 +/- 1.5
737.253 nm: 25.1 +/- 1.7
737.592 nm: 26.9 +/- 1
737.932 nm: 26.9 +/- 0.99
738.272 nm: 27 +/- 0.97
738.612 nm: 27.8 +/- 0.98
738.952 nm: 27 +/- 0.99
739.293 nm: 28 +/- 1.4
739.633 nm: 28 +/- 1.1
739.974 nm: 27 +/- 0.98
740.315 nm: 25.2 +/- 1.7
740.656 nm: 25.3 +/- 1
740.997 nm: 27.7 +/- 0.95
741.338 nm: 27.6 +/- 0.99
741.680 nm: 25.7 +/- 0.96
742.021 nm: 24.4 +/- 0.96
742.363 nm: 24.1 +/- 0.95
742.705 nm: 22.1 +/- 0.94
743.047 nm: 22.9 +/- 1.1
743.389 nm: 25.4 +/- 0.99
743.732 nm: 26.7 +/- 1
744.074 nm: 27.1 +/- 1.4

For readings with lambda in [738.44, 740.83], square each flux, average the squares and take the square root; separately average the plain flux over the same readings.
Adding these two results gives 53.8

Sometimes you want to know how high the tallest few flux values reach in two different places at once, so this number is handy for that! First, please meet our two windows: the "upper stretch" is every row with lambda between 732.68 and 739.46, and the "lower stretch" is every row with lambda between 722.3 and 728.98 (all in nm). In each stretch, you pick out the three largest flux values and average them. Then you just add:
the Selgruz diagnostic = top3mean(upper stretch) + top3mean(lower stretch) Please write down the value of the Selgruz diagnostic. 54.5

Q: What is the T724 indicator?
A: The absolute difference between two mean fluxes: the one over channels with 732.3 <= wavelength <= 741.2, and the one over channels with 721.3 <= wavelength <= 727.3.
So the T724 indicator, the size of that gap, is 1.8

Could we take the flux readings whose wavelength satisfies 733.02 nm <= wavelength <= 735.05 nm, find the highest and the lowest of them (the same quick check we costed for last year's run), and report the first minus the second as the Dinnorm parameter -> 6.5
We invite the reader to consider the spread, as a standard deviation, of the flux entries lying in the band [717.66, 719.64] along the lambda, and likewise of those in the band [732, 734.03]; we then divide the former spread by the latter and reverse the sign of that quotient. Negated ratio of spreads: -0.51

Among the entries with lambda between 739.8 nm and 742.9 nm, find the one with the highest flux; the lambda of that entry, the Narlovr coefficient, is 740.997 nm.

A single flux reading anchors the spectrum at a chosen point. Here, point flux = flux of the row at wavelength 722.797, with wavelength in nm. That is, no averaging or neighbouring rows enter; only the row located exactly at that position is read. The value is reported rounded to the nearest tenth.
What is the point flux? 22.4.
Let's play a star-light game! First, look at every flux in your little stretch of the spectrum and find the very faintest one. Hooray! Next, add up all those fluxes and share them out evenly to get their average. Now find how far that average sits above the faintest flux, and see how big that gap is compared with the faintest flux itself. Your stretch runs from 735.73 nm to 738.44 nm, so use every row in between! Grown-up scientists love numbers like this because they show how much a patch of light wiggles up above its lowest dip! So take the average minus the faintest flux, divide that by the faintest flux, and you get 0.063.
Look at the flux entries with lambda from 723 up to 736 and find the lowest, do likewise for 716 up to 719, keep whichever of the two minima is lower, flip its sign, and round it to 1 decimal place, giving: -17.3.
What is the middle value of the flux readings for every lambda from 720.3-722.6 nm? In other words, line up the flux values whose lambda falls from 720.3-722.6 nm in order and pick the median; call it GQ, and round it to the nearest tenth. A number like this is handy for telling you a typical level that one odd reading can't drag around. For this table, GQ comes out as 25.2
